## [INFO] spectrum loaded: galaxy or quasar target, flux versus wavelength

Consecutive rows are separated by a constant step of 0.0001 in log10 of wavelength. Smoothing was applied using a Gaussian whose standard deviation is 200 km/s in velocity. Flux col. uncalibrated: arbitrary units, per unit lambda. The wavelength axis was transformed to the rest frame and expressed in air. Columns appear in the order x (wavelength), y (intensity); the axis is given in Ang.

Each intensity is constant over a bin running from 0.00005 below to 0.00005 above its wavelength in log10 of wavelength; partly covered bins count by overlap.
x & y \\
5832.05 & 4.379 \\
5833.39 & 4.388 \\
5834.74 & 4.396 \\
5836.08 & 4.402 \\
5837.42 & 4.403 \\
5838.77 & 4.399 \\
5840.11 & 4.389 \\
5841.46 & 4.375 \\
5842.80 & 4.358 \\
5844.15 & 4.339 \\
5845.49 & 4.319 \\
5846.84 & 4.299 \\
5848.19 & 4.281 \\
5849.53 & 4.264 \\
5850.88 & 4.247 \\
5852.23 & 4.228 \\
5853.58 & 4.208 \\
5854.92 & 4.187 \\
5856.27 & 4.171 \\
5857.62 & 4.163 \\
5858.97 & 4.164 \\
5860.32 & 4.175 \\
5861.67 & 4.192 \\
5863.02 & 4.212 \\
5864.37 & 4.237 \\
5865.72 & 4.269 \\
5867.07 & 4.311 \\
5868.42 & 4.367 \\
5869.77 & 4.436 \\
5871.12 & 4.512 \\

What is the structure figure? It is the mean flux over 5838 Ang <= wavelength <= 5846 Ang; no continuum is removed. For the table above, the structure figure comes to 4.36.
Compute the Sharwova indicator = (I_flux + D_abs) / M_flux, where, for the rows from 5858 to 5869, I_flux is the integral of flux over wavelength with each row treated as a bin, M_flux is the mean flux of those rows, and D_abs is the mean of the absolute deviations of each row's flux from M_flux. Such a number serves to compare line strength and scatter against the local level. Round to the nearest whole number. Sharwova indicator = 11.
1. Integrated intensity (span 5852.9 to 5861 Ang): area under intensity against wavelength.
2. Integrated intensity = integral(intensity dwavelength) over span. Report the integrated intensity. 33.8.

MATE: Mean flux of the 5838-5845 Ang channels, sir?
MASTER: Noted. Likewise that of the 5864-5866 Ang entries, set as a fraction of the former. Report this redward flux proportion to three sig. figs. 0.973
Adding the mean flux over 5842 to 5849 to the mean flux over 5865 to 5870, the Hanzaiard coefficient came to 8.66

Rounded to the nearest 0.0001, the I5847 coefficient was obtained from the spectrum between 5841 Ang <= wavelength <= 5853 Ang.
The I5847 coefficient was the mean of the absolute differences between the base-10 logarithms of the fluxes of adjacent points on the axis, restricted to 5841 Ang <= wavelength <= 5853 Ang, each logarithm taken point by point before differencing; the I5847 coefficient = 0.0019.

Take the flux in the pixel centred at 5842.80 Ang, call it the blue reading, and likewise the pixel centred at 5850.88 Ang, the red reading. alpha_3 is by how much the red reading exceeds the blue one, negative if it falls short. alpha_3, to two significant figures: -0.11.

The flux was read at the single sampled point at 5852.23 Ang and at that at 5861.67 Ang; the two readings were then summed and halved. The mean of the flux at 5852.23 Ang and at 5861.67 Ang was 4.21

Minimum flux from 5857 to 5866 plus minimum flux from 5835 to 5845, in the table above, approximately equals 8.50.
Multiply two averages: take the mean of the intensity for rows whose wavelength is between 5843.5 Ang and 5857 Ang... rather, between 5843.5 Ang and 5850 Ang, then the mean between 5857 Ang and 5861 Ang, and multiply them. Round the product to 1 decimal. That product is 17.9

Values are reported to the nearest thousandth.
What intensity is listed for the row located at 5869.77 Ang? 4.436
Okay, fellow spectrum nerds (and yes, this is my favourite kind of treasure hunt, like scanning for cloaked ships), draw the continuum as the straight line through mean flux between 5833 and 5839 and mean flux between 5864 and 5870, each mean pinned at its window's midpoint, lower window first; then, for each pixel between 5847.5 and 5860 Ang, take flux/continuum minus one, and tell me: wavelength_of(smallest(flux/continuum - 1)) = 5857.62 Ang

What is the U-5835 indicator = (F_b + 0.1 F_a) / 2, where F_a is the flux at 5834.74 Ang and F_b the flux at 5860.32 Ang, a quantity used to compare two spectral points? 2.31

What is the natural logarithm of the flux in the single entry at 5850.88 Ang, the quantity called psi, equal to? 1.45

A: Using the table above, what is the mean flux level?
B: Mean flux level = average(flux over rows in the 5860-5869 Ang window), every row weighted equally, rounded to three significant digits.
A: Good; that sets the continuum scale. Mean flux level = 4.25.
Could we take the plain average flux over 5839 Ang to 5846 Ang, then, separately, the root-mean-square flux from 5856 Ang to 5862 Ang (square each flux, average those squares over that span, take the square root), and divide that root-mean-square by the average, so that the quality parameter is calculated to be 0.96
